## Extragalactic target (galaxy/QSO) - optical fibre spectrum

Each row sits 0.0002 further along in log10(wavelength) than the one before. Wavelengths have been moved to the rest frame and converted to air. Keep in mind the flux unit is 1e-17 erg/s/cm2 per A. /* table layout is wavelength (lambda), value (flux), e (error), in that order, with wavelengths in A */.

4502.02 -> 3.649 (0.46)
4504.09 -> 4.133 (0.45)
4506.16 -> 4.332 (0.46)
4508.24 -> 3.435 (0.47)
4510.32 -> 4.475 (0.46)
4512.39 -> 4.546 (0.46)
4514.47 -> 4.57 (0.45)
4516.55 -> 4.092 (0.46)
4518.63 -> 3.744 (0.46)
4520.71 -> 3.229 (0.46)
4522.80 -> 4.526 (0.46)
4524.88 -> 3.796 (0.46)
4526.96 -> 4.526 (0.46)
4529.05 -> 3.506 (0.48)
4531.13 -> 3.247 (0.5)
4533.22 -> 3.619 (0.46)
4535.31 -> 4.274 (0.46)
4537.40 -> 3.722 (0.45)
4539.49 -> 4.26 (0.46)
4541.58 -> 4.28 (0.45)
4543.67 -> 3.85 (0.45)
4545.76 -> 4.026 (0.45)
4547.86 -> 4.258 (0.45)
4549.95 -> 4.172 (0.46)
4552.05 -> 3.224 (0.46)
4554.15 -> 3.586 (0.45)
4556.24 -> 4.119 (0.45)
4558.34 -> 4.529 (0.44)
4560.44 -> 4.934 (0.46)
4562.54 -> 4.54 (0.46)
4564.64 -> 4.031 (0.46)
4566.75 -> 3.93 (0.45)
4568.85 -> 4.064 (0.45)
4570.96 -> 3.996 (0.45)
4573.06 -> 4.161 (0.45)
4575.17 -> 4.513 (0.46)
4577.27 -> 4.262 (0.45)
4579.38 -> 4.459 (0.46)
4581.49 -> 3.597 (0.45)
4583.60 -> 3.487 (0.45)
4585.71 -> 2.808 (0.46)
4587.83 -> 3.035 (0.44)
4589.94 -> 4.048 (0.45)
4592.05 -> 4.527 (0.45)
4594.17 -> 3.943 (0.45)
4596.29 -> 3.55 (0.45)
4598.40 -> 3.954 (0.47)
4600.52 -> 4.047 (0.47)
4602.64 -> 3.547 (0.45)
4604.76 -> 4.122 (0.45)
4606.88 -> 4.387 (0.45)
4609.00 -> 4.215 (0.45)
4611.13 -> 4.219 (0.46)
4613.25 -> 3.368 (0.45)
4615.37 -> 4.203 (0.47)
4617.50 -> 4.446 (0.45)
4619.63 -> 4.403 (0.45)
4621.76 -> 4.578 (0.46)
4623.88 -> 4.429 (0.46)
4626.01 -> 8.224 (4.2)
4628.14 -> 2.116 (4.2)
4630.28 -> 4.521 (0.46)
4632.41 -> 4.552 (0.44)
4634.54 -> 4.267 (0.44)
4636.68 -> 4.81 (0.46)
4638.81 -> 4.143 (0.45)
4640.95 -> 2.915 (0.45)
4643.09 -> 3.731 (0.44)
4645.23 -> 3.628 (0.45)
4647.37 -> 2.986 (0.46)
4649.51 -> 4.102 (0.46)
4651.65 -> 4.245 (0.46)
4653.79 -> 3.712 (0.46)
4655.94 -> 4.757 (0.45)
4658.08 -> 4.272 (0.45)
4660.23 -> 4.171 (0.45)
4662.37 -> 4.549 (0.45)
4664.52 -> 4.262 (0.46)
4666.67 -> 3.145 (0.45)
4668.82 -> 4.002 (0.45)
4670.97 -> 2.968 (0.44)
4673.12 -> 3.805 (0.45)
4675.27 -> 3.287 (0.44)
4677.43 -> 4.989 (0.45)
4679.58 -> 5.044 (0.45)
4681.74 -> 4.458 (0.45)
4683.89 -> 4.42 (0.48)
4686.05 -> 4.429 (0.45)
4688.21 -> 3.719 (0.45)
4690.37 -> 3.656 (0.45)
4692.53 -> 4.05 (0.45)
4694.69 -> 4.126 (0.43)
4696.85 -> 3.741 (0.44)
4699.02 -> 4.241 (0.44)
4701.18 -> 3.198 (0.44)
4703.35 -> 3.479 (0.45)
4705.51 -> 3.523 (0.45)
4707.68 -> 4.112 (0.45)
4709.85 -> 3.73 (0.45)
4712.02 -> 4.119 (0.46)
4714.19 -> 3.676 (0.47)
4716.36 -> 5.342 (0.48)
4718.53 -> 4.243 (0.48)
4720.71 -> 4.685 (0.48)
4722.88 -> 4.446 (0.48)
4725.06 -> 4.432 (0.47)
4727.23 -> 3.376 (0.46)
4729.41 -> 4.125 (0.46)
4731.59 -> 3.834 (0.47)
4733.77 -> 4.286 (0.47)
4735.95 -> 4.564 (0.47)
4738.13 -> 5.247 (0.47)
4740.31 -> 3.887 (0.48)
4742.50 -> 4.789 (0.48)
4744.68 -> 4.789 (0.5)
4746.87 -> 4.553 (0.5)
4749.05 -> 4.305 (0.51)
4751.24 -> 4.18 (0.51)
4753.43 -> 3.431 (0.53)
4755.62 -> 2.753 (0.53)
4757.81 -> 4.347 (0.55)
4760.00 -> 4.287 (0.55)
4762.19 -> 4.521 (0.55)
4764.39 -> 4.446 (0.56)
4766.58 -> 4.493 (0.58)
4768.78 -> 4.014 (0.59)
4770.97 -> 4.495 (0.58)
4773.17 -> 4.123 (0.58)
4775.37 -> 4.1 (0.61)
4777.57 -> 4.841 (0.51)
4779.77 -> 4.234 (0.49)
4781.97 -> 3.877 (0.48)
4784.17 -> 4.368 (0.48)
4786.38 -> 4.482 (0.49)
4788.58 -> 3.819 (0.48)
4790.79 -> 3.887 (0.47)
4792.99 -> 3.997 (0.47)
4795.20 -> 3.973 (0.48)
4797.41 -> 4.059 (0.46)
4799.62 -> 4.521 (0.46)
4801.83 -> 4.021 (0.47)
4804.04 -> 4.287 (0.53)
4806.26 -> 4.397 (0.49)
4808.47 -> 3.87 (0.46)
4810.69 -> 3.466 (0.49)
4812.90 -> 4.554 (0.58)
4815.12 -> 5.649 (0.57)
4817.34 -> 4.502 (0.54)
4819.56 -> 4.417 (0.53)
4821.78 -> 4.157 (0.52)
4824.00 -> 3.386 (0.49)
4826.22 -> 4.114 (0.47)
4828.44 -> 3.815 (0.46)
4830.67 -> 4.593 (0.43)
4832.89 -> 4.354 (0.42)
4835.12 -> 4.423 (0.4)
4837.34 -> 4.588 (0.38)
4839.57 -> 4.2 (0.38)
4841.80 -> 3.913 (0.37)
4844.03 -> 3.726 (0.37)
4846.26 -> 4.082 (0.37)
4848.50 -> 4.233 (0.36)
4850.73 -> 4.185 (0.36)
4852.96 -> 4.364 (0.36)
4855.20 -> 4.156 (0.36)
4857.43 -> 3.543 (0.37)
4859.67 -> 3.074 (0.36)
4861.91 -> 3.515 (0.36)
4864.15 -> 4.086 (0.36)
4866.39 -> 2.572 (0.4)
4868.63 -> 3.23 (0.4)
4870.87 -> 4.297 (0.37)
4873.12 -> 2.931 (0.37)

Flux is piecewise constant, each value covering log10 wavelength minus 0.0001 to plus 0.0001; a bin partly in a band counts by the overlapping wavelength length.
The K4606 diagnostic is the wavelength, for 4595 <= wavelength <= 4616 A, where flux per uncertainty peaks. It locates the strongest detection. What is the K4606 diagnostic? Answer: 4606.88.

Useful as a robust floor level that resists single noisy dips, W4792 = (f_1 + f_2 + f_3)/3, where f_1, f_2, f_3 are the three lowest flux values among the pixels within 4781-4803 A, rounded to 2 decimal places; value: 3.86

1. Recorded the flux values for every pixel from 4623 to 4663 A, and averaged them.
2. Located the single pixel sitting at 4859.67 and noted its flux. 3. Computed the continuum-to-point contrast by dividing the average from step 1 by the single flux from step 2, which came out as 1.37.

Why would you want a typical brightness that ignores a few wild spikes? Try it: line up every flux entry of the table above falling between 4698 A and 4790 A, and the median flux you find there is 4.24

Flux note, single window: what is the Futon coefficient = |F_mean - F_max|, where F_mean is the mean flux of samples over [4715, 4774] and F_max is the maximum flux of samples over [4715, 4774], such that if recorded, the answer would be 1.05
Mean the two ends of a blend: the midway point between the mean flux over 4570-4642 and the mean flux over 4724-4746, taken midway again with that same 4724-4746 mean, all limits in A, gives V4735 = 4.28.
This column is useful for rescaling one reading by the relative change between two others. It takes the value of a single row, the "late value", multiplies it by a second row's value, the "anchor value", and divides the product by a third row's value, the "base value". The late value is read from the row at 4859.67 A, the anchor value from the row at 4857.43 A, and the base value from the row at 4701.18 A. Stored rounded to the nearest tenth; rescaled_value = 3.4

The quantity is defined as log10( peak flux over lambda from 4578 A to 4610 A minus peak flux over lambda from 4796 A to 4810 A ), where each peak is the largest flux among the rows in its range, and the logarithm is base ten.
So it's -2.2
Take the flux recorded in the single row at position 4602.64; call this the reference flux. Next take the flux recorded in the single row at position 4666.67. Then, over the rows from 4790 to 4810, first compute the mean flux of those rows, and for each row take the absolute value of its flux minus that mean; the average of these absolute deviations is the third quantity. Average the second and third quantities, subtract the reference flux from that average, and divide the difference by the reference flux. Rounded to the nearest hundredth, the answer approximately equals -0.53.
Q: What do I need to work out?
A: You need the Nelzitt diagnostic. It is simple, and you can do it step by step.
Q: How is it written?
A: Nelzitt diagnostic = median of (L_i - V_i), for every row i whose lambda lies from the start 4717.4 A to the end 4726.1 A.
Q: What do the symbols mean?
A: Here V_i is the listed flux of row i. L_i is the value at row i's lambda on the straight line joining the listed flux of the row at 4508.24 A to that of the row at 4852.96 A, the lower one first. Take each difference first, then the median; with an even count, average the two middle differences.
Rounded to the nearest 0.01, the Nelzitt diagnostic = -0.42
